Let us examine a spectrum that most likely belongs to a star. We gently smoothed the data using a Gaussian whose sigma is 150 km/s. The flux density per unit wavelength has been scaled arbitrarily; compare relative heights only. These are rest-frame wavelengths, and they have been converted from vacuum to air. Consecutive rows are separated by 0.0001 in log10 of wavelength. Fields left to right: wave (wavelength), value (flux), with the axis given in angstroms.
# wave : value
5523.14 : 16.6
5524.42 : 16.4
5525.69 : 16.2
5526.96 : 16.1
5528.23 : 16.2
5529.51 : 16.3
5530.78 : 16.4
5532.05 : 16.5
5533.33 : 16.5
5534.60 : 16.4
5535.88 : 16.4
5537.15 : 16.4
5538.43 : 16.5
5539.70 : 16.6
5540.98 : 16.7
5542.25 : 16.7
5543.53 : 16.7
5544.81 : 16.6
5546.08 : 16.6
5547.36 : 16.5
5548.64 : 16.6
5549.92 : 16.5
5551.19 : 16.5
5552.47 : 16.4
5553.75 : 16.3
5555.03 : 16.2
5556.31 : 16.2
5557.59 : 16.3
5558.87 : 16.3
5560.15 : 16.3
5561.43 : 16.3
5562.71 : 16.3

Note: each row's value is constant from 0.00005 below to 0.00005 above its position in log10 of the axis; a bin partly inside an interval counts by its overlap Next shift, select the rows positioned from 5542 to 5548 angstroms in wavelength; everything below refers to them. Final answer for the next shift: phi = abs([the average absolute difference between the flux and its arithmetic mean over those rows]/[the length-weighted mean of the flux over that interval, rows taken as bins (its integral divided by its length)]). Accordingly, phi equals 0.0039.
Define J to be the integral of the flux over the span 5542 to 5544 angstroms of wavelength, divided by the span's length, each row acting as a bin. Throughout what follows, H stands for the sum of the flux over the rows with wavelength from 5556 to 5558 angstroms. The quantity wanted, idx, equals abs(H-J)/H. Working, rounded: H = 32.5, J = 16.67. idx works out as 0.487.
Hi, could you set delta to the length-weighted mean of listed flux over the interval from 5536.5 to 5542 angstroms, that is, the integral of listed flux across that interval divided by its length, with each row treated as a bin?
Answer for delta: 16.6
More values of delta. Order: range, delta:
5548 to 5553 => 16.5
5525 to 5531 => 16.2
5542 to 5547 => 16.6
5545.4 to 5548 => 16.6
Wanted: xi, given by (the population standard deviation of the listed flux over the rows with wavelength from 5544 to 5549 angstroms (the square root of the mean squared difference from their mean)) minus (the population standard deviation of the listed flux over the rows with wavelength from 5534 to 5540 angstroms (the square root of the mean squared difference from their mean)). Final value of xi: -0.037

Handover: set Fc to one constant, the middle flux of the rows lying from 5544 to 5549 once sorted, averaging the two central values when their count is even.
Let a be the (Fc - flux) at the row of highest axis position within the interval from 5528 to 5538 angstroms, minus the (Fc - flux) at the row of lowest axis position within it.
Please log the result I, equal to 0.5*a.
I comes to -0.10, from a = -0.20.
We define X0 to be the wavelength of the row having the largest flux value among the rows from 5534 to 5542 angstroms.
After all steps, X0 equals 5540.98 angstroms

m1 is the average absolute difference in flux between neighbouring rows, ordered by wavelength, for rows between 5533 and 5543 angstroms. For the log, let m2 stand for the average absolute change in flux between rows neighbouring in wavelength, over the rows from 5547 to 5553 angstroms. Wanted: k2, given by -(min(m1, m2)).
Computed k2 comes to -0.06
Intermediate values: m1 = 0.057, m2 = 0.075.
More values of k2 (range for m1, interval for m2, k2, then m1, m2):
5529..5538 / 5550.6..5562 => -0.05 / 0.050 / 0.050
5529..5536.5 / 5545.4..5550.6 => -0.06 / 0.060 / 0.100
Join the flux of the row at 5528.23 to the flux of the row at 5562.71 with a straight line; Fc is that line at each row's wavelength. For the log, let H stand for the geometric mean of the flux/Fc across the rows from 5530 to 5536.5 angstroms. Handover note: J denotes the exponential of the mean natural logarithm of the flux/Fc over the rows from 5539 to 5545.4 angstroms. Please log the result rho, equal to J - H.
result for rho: 0.012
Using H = 1.01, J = 1.03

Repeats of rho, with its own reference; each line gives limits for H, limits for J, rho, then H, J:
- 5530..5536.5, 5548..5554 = -0.002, 1.01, 1.01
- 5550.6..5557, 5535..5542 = 0.015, 1.00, 1.02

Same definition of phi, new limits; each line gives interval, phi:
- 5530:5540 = 0.0038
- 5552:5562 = 0.0027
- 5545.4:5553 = 0.0034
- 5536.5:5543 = 0.0063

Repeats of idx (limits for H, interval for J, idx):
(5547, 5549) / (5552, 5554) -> 0.506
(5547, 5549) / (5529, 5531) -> 0.505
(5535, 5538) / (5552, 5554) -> 0.502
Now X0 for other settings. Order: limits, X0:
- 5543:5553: 5543.53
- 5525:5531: 5530.78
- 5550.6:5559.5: 5551.19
